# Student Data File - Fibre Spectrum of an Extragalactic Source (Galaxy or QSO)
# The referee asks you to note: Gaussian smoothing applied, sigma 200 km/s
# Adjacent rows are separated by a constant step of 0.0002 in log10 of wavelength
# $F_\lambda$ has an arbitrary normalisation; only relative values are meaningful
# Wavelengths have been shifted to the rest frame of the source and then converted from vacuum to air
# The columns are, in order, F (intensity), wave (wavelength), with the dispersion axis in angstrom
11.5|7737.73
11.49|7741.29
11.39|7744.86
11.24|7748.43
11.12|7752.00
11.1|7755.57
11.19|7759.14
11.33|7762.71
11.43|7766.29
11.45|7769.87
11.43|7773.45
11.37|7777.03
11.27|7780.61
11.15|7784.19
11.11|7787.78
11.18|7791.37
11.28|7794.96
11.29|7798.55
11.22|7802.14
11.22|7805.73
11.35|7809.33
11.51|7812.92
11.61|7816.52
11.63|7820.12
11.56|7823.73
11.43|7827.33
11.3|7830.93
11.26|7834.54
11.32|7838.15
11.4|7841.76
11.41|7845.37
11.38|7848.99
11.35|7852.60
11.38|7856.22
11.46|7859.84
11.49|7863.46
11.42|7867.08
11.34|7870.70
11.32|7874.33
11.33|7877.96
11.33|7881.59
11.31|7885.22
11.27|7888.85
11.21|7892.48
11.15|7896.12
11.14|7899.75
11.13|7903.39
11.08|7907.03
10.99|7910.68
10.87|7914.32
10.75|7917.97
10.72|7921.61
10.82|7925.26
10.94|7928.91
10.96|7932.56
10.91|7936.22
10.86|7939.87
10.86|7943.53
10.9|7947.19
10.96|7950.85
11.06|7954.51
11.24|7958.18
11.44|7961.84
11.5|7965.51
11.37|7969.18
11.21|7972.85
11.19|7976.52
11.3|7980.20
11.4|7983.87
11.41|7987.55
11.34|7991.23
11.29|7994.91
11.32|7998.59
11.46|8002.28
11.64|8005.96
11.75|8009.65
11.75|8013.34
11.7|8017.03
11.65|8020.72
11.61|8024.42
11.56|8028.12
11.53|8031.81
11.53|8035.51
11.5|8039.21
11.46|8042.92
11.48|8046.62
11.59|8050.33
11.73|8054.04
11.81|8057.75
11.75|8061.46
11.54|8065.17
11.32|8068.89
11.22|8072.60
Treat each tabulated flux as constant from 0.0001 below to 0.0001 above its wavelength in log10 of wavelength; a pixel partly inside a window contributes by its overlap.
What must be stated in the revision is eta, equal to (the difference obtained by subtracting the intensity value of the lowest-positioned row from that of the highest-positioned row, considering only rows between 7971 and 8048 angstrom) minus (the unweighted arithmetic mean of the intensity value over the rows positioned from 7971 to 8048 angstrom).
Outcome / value -11.2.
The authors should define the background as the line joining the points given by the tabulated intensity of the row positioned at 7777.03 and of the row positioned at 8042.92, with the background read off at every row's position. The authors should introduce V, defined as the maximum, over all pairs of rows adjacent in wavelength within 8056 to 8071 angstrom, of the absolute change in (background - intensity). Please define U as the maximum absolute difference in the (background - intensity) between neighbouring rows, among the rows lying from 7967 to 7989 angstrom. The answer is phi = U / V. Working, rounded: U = 0.16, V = 0.22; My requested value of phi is 0.7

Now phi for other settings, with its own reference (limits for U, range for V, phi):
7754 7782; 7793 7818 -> 0.9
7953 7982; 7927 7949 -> 3.9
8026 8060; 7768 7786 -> 1.1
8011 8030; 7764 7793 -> 0.4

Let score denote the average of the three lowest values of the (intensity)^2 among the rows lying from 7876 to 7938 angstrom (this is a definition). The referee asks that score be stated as 116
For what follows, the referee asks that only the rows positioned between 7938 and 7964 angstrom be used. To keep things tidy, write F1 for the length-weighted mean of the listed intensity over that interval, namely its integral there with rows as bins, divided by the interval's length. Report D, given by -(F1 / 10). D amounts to -1.105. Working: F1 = 11.1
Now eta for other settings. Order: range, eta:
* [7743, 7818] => -11.1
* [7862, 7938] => -11.7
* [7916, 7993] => -10.5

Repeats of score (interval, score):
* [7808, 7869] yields 128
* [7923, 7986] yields 118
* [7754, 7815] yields 124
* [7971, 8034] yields 126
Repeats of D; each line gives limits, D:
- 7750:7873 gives -1.135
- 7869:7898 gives -1.128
